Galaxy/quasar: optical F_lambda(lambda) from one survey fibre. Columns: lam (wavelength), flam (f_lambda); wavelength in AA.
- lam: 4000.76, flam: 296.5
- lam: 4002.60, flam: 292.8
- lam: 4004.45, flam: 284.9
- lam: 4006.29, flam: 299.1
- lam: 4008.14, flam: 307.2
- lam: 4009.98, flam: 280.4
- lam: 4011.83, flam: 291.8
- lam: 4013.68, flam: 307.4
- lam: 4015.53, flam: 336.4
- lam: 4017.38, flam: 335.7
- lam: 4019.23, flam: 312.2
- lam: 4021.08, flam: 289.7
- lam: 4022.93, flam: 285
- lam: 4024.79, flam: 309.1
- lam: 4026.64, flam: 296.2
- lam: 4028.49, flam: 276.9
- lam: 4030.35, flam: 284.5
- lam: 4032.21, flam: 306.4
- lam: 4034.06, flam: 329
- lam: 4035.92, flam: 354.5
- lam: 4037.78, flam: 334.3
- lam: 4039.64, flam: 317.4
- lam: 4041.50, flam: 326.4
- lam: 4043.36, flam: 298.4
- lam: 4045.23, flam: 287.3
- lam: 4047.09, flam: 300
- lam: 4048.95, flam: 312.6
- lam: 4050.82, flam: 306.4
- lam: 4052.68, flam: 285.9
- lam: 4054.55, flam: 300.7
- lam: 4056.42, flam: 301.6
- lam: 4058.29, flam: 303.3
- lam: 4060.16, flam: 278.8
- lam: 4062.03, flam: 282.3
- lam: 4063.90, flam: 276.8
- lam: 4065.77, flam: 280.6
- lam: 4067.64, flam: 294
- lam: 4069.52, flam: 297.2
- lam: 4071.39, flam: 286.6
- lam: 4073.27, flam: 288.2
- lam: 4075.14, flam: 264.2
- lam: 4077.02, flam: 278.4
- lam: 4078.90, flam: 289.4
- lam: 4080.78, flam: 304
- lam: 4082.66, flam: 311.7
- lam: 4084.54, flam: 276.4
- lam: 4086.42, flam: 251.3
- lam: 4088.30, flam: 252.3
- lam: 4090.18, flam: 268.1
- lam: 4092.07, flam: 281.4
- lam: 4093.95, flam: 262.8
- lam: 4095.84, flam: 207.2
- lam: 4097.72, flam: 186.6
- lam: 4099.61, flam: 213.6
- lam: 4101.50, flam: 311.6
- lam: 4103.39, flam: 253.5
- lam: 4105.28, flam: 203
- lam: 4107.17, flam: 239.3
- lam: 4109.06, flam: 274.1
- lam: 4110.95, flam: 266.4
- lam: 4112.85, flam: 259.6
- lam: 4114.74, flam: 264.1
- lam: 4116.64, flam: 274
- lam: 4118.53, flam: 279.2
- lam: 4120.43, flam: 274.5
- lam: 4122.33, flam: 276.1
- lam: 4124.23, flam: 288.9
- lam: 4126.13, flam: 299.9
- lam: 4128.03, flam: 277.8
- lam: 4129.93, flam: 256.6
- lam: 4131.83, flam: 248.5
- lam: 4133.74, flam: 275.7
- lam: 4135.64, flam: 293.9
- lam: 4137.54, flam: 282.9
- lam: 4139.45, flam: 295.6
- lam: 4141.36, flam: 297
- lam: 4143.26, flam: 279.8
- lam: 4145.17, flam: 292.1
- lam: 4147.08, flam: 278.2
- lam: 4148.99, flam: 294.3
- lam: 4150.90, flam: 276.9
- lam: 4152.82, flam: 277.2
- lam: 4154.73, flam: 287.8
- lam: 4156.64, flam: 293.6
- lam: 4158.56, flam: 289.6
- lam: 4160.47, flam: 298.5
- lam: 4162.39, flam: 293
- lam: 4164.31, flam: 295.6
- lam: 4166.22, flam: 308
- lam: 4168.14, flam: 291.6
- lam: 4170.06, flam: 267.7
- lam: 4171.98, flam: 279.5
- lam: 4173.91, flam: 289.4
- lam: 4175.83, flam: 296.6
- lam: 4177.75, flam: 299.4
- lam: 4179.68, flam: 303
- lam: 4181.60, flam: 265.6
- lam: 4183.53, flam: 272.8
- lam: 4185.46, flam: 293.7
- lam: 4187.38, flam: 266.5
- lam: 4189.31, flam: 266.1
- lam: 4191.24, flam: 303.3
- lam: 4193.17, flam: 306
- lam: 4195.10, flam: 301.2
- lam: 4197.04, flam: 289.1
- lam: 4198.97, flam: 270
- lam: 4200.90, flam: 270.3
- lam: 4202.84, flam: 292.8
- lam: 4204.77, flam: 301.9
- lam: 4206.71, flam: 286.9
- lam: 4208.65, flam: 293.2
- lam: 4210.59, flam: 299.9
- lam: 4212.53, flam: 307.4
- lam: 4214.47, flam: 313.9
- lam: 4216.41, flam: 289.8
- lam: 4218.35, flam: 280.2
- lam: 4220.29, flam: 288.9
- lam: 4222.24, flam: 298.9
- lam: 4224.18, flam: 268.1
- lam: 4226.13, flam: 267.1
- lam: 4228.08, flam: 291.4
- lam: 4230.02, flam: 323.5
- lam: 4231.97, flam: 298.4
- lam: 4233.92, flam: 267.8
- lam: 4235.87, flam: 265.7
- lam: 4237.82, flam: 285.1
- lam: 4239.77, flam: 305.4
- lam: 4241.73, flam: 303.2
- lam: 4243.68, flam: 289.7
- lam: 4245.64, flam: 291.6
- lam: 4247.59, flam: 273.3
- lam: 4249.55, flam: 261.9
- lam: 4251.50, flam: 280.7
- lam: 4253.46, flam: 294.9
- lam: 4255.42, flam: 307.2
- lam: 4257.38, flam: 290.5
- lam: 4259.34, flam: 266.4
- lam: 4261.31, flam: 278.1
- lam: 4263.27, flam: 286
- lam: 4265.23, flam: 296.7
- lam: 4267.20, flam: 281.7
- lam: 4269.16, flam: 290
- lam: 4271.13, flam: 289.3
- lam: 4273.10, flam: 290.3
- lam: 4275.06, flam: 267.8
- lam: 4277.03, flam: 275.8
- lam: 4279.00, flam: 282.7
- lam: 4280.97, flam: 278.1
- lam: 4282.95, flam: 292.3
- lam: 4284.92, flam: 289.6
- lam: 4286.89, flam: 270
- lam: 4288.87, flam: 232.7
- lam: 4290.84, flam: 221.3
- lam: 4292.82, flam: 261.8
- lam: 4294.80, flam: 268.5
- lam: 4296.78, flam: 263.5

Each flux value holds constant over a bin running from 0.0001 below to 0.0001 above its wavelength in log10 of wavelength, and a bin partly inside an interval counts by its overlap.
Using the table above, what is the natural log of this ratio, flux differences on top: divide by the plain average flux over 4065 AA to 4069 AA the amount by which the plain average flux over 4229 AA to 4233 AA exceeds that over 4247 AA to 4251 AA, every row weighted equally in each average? -1.9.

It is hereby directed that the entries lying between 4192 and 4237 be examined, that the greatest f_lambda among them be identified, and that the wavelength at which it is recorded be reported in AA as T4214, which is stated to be 4230.02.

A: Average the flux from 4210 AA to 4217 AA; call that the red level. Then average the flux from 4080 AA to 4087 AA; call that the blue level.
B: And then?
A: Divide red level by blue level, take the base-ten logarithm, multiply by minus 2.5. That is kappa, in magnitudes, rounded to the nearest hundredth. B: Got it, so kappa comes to -0.06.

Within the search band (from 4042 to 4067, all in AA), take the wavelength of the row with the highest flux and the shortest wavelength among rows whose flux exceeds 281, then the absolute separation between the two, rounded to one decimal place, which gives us 5.6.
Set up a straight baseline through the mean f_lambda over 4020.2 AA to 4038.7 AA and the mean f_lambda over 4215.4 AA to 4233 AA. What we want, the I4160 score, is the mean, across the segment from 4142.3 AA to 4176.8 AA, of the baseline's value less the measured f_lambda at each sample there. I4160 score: 7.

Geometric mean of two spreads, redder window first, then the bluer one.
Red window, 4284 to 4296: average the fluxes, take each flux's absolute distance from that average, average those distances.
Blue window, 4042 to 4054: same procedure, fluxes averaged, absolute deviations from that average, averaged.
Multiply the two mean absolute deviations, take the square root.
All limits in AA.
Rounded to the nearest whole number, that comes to 13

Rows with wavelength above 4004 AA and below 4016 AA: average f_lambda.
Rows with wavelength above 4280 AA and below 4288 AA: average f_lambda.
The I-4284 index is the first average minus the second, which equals 19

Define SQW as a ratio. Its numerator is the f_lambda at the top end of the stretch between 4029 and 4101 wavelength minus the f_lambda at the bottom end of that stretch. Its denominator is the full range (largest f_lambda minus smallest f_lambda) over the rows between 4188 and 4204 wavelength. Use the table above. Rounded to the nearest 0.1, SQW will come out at -1.8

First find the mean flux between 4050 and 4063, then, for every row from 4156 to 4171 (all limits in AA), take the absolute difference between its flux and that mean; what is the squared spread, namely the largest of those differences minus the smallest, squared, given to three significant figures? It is 671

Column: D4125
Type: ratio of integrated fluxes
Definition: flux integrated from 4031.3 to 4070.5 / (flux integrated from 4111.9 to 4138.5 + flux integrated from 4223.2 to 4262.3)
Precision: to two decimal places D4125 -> 0.64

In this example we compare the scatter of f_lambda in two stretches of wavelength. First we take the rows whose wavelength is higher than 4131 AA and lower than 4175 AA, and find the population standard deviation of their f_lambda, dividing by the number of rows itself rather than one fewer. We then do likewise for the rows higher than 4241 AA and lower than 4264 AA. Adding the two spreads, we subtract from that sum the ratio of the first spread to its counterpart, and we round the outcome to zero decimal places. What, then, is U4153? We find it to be 25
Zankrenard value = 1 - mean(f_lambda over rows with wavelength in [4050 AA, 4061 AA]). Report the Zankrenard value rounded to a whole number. -295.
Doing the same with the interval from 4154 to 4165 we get -292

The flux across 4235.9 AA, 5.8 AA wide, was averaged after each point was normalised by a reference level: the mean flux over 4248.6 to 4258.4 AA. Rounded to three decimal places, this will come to 0.951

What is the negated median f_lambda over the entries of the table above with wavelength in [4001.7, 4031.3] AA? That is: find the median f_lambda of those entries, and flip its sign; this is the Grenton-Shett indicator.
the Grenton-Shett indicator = -294.5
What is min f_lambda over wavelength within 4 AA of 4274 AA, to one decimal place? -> 267.8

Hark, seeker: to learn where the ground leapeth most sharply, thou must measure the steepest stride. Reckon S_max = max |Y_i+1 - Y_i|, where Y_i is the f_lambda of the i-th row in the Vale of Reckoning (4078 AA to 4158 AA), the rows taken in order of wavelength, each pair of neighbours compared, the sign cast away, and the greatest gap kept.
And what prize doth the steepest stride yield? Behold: 98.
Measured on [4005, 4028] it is 29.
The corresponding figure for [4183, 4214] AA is 37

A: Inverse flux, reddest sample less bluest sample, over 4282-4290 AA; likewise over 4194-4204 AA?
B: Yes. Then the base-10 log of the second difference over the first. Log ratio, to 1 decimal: -1.0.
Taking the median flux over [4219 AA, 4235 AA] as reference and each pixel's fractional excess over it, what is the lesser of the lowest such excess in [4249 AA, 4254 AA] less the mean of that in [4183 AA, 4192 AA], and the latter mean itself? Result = -0.064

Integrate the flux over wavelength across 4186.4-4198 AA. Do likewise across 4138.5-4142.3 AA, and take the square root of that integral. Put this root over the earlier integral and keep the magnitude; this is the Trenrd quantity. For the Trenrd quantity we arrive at 0.010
